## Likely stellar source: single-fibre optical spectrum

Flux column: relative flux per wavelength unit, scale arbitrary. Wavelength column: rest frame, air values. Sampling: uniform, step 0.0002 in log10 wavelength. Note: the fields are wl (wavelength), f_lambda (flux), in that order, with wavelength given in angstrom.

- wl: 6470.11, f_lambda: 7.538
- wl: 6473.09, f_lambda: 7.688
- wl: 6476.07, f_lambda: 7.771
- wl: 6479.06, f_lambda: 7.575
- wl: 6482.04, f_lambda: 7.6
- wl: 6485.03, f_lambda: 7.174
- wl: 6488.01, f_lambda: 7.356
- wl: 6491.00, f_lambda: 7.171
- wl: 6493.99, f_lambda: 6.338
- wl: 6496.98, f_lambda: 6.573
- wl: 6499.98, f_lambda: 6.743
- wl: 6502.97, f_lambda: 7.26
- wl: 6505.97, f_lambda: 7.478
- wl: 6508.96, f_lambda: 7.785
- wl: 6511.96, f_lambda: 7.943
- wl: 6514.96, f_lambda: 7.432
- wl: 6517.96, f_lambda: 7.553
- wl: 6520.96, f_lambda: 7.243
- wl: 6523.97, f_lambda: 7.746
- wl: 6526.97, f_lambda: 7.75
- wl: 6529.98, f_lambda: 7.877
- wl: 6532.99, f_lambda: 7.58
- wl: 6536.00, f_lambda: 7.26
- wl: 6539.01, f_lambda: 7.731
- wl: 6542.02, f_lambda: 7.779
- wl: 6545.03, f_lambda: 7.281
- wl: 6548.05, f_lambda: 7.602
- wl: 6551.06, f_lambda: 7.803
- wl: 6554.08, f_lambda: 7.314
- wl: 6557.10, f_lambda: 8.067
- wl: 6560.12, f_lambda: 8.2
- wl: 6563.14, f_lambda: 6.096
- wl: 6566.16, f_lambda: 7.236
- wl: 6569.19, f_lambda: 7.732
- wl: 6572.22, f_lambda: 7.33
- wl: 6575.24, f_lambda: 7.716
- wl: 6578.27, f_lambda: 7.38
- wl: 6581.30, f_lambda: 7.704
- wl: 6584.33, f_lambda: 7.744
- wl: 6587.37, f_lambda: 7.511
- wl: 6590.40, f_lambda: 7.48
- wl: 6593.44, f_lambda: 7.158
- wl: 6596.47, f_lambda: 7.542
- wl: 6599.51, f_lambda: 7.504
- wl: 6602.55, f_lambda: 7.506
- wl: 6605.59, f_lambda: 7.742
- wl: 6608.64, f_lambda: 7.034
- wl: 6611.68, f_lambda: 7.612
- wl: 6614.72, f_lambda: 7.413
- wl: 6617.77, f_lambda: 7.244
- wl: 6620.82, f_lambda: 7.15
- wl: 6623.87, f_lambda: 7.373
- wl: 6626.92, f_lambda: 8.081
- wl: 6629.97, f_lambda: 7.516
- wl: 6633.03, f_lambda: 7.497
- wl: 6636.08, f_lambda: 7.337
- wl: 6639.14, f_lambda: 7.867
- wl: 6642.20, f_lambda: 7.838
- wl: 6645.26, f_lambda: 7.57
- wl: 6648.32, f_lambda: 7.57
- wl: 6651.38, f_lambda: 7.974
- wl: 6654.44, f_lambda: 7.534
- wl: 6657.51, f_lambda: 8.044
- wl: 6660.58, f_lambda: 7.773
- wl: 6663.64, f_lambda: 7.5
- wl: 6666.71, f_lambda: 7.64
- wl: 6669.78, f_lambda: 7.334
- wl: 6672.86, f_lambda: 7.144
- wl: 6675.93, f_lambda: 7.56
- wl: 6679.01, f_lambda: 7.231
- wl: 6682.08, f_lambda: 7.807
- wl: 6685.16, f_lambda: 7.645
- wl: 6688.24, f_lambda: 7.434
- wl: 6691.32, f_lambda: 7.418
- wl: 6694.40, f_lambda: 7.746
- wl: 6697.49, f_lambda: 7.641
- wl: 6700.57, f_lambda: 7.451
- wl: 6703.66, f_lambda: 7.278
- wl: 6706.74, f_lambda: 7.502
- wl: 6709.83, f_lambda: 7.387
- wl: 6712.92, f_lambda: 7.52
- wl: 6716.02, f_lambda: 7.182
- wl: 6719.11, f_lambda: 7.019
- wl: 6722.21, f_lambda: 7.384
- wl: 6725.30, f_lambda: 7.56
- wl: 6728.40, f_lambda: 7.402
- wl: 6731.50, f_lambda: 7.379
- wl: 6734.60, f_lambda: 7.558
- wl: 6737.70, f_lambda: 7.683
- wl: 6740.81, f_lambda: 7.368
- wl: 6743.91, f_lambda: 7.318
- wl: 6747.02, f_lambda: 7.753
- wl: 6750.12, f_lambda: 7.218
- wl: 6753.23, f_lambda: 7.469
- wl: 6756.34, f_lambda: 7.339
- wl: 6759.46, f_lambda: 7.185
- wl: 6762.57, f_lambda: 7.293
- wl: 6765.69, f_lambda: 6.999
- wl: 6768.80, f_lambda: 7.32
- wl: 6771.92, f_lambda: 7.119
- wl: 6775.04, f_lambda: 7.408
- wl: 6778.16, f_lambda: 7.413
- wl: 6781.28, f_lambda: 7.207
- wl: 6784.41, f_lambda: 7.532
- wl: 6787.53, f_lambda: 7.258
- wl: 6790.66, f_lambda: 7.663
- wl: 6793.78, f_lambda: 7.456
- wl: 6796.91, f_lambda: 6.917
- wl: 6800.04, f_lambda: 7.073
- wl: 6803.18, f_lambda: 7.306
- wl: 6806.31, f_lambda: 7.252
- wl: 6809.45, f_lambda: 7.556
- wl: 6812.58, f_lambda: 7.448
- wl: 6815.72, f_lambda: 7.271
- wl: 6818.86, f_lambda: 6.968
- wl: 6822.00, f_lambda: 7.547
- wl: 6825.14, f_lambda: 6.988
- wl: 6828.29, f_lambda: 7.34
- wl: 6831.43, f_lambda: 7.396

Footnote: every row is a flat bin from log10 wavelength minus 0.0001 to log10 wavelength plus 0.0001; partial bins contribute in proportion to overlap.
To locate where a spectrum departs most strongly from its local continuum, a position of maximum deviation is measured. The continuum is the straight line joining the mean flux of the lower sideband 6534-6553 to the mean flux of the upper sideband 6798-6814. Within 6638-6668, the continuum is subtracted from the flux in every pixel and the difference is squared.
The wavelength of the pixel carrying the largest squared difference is 6657.51 angstrom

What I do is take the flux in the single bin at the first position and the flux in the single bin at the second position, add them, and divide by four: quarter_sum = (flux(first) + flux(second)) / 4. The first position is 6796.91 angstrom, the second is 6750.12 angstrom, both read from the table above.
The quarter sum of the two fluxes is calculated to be 3.53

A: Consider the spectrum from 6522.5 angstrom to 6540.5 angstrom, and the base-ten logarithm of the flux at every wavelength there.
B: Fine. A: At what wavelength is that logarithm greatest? 6529.98 angstrom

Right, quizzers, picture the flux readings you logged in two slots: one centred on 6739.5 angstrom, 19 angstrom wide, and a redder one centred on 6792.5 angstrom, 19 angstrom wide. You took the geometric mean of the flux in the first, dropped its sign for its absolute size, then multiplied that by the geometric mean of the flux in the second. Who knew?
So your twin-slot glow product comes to 54.9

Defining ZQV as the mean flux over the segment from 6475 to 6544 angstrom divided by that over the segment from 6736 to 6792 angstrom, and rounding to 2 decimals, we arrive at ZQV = 1.01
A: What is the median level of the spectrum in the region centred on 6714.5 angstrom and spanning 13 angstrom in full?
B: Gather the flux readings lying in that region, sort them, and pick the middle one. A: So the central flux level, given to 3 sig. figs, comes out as 7.28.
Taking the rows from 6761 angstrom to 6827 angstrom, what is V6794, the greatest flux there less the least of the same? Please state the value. 0.75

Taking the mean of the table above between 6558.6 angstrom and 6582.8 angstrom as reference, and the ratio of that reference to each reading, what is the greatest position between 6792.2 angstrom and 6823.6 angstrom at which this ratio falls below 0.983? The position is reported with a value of 6809.45 angstrom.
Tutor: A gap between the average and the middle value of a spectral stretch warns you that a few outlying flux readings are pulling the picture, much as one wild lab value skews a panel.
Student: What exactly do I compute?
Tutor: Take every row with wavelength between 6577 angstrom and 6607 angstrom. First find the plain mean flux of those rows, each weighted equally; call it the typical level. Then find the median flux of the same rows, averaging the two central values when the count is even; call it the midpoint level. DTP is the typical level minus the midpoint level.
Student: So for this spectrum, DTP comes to 0.019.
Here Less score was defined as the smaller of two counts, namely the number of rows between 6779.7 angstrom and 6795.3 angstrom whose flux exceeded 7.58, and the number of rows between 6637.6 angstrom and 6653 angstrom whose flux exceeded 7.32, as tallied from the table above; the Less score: 1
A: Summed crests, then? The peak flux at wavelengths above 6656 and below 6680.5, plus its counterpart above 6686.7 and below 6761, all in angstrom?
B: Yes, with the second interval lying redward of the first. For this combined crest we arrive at 15.80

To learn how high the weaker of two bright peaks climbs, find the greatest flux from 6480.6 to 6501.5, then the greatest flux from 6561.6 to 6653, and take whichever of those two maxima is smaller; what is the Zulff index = 7.60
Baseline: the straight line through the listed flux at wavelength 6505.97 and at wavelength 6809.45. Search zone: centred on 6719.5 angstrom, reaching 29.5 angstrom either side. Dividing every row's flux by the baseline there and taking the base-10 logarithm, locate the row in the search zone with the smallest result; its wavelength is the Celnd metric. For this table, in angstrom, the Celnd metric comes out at 6719.11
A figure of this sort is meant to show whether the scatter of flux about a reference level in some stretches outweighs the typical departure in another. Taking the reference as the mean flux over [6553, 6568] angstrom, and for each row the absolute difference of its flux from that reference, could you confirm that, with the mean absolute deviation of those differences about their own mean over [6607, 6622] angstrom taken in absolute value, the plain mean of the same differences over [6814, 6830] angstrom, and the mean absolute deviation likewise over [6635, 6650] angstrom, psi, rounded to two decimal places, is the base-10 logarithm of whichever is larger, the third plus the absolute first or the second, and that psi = -0.61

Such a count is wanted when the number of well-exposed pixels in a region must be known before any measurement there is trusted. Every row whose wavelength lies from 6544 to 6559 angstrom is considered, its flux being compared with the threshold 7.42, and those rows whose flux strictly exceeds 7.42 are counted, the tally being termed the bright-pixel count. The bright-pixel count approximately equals 3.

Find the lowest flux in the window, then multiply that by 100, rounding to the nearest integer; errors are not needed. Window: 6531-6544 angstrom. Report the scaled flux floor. 726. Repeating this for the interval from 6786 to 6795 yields 726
